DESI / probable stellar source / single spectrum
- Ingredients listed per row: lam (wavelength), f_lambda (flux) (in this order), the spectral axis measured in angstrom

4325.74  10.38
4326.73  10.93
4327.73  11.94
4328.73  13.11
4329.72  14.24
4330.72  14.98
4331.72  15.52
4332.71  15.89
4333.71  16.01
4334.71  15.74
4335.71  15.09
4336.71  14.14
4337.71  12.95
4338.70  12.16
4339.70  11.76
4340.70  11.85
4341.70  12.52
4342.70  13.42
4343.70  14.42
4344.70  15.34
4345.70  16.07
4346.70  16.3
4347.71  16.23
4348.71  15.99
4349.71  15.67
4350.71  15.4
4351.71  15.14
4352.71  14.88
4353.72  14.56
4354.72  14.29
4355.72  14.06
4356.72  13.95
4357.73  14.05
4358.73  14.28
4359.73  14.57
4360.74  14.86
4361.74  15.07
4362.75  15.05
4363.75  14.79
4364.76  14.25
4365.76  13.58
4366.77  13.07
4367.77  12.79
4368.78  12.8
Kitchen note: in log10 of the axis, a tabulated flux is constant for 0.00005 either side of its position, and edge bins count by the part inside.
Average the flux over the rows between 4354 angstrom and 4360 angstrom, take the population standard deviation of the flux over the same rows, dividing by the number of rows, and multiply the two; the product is 3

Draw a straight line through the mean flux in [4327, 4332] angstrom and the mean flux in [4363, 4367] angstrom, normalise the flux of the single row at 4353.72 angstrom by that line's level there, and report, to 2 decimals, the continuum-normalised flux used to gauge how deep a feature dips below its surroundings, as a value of 1.04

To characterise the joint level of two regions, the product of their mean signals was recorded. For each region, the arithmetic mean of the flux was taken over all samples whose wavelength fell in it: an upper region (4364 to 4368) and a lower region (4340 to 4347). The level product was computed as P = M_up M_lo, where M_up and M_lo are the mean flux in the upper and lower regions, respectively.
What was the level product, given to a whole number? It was 192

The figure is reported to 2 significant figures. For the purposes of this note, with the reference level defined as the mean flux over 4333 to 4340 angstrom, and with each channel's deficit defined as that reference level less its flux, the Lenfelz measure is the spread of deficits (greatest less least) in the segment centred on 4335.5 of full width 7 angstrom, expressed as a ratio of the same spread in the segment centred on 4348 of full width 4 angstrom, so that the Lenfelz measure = 6.1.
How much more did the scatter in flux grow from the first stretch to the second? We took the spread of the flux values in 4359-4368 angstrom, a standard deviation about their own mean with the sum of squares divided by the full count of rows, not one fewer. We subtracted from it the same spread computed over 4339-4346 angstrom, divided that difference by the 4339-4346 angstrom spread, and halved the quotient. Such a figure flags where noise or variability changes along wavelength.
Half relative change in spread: -0.24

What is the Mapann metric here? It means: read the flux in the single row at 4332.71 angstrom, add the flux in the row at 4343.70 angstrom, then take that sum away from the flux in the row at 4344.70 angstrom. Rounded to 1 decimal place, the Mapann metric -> -15.0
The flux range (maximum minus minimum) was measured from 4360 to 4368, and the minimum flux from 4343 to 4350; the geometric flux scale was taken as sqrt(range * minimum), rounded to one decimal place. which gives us 5.7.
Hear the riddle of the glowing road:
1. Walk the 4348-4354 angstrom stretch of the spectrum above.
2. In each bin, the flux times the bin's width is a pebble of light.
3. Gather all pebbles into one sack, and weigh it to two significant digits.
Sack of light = 92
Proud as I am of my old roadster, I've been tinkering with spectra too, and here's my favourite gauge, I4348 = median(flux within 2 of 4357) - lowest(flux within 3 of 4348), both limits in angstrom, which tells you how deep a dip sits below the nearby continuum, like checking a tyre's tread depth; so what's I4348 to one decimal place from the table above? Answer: -1.3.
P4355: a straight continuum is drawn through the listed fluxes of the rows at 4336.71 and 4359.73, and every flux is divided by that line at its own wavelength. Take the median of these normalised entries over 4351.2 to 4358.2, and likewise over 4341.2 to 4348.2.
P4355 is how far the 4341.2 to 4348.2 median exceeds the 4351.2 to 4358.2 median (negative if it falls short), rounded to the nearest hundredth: 0.09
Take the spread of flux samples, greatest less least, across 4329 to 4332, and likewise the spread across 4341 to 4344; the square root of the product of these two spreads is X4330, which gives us 1.6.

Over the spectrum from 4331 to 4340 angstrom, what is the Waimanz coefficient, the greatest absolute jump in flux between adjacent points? 1.2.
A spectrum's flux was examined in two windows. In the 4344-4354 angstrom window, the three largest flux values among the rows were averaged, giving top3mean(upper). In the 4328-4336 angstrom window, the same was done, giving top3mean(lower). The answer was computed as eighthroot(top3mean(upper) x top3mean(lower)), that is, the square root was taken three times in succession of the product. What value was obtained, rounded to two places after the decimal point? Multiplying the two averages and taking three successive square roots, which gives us 2.00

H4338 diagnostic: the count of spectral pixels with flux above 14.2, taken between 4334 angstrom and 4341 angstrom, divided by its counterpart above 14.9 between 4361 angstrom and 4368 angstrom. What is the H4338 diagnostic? 1.0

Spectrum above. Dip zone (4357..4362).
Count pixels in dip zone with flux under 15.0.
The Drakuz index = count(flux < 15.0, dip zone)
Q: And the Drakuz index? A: 4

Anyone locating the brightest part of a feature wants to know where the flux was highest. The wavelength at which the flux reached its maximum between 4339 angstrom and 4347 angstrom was 4346.70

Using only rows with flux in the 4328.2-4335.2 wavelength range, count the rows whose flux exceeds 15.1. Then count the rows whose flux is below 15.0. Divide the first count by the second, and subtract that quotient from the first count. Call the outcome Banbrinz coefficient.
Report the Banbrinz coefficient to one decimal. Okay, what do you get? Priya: 2.7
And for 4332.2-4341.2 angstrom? 2.4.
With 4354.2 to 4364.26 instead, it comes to 0.0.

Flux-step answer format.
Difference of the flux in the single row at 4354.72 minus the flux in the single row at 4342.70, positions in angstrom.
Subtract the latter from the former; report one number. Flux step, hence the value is 1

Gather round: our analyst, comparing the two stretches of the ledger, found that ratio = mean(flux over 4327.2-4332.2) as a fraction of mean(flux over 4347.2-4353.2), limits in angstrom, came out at 0.90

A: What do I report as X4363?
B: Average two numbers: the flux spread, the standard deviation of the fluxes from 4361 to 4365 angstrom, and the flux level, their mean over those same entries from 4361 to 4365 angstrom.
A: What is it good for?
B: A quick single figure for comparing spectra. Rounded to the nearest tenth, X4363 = 7.6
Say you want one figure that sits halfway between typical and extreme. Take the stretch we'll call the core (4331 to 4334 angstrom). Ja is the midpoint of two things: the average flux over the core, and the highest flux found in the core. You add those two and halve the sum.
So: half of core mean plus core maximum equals 15.9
